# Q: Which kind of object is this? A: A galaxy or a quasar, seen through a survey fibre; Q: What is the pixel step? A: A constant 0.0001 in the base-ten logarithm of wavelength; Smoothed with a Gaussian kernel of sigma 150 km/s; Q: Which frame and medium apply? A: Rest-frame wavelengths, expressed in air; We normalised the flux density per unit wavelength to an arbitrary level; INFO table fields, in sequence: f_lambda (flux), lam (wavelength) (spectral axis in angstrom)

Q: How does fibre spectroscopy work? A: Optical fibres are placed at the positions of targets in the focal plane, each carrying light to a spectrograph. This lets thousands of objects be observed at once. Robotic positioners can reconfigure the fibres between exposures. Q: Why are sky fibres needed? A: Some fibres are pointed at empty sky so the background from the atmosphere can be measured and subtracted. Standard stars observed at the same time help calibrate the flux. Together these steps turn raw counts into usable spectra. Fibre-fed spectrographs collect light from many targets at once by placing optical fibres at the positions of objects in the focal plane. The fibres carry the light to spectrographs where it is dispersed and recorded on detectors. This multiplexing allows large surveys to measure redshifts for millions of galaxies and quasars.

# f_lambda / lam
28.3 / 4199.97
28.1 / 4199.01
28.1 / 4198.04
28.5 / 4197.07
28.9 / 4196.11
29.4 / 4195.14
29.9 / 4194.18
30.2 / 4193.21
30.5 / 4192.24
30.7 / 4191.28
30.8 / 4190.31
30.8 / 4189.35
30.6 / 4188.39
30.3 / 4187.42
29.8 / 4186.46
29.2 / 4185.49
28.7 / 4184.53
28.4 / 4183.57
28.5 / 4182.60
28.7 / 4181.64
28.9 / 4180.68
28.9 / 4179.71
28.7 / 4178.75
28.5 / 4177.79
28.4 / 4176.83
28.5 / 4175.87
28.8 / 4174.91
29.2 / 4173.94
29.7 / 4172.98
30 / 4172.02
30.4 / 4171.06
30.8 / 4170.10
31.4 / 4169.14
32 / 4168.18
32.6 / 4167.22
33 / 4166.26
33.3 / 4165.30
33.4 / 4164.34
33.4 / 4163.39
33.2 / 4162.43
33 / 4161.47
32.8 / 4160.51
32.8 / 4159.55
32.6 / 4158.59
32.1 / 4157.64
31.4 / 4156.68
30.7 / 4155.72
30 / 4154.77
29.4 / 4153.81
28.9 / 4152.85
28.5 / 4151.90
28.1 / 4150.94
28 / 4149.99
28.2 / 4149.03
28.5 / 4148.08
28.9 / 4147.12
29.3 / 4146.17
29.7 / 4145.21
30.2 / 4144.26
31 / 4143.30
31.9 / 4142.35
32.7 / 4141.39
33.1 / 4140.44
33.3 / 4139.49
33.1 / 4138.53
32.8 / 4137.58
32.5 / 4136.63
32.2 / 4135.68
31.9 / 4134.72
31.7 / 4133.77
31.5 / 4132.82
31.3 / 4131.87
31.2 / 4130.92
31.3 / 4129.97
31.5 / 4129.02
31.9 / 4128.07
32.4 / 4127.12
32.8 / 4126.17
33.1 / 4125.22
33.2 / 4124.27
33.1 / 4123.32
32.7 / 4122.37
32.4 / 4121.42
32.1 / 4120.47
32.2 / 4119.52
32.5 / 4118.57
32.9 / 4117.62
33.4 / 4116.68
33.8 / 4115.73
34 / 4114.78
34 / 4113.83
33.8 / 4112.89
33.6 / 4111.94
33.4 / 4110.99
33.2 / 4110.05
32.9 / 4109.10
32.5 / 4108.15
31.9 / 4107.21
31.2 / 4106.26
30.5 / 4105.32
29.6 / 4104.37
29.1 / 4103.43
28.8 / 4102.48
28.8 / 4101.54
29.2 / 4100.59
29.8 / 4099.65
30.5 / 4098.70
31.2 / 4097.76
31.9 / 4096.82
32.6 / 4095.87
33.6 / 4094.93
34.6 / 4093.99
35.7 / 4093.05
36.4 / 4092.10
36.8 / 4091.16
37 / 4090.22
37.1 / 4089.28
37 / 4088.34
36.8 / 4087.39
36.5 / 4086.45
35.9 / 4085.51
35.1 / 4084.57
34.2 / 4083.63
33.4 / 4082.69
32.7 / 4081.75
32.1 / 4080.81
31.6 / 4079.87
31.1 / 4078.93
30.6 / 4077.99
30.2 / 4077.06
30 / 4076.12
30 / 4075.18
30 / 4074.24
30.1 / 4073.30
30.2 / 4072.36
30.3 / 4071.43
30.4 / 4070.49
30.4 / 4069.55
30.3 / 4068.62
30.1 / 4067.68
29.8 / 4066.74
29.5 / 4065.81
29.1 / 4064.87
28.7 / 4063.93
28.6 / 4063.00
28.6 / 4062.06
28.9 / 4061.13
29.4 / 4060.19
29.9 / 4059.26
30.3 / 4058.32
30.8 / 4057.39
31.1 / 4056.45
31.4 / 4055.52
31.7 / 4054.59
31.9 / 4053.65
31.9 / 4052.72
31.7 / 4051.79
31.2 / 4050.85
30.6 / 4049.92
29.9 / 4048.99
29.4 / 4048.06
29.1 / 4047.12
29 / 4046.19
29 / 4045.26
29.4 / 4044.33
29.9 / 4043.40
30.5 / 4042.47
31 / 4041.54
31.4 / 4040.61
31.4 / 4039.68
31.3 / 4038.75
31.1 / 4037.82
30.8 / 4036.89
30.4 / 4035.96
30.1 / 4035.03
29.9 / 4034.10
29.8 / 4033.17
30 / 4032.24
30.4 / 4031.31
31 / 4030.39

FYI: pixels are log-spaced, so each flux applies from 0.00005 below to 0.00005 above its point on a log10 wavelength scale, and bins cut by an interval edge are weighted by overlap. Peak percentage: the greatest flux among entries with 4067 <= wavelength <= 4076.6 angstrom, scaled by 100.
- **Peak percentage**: 3040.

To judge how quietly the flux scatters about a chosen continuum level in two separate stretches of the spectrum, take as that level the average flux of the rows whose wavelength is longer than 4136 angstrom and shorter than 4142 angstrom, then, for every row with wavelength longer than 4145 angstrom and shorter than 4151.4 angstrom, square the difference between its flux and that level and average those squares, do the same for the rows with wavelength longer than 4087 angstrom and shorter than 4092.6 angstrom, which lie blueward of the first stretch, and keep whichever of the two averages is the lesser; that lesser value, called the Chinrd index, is 16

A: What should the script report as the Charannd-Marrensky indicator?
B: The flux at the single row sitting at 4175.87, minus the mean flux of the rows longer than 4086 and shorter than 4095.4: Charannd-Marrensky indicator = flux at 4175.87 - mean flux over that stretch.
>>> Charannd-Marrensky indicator -8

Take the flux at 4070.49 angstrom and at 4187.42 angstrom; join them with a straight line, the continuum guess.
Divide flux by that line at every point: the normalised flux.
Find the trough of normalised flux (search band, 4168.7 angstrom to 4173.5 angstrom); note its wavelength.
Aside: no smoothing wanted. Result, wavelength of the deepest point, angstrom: 4172.98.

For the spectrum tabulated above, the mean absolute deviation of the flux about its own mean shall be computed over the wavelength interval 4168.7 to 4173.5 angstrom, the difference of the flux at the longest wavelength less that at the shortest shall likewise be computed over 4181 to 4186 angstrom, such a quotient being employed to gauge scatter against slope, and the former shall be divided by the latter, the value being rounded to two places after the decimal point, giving 1.02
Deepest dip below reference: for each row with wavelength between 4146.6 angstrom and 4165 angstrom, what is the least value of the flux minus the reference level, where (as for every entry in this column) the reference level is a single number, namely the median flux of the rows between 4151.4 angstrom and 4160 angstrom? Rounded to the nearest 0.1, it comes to -2.7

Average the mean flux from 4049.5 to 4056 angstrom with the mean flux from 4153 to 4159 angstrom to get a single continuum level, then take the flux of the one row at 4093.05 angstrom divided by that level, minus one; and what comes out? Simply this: 0.14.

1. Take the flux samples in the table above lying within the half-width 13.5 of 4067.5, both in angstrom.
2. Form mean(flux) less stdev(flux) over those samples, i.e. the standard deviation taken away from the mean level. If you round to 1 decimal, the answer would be 29.3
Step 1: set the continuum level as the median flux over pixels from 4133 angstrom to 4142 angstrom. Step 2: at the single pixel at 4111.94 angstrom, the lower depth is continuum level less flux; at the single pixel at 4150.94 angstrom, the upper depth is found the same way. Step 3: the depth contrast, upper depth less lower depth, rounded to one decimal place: 5.5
